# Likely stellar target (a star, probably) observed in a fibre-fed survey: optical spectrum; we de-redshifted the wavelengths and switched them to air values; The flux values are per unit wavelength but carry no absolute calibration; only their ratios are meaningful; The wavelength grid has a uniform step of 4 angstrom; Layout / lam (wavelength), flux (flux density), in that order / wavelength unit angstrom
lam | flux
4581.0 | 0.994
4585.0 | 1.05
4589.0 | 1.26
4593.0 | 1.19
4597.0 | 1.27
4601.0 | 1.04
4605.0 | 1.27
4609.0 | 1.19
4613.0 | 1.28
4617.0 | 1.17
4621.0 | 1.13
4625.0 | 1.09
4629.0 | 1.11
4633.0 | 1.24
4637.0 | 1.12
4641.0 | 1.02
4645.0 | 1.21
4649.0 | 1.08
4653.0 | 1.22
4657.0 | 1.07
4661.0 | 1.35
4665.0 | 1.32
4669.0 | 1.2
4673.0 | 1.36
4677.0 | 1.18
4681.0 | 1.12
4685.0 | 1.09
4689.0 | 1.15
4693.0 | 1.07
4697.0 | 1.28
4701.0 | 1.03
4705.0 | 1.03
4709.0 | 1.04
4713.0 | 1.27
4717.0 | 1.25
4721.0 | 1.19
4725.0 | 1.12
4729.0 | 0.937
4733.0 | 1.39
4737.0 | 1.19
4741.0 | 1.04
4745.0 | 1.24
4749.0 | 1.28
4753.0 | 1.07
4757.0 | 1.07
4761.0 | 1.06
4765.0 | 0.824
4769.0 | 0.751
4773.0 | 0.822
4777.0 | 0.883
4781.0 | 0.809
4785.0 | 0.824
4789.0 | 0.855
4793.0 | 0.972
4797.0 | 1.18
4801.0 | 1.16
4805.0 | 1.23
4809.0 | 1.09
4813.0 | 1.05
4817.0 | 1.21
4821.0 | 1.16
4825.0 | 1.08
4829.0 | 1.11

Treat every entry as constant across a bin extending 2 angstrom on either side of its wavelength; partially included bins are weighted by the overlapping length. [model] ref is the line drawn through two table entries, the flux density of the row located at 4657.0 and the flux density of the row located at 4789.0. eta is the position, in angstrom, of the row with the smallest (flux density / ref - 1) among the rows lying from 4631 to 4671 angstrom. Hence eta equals 4641.0 angstrom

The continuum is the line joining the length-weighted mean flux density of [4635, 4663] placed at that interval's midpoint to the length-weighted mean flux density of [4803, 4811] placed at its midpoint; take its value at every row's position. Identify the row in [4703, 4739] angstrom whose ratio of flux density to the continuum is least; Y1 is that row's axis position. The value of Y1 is 4729.0 angstrom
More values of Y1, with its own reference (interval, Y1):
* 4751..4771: 4769.0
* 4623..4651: 4641.0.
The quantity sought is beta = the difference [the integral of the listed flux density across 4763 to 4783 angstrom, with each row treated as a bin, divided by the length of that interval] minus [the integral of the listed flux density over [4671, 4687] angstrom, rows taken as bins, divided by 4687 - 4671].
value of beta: -0.37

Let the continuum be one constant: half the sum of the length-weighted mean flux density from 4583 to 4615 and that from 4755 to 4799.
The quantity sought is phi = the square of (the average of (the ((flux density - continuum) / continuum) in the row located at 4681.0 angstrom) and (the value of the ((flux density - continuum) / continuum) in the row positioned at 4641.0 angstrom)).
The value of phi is 0.000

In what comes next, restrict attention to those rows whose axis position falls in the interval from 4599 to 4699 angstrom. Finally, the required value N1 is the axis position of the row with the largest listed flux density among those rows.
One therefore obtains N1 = 4673.0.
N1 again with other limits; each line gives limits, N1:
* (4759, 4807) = 4805.0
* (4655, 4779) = 4733.0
